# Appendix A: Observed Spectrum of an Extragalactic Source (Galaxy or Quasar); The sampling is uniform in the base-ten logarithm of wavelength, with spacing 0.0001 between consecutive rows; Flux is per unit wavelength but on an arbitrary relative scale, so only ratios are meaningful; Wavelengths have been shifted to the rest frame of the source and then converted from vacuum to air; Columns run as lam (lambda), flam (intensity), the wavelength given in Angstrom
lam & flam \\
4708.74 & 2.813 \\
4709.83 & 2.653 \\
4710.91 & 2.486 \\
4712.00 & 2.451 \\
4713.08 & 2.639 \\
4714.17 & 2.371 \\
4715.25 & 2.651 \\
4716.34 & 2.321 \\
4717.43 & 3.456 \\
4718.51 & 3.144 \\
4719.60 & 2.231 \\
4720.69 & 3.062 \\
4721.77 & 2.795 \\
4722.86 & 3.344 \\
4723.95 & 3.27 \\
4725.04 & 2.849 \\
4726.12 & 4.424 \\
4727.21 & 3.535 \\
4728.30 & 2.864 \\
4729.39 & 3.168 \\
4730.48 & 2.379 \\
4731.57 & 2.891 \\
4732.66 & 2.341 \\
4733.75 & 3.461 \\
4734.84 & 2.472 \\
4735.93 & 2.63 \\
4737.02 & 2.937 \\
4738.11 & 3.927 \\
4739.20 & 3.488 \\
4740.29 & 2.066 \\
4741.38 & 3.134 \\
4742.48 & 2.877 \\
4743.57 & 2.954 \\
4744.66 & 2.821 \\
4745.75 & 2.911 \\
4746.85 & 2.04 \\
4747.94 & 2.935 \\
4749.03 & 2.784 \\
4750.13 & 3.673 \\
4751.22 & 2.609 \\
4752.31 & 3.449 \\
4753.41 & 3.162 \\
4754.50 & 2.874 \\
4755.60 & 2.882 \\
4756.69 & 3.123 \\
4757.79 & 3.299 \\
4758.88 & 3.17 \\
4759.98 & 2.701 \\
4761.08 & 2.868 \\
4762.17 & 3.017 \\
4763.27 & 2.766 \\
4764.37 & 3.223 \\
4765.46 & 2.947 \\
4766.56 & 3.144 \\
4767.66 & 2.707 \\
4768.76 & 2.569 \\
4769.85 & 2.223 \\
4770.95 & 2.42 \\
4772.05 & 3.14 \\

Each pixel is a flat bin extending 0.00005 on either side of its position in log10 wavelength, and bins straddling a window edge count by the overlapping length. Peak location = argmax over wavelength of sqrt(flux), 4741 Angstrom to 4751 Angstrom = 4750.13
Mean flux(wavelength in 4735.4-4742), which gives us 3.03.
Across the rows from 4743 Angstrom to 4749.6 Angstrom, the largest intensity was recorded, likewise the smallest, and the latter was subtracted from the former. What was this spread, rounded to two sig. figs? 0.91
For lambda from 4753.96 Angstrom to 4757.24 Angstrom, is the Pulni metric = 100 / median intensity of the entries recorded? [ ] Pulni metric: 34.7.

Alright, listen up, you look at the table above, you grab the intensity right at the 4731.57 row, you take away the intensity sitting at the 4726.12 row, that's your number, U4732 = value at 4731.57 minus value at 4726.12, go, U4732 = -1.5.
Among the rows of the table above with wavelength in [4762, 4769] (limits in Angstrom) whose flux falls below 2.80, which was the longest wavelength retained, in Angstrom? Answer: 4768.76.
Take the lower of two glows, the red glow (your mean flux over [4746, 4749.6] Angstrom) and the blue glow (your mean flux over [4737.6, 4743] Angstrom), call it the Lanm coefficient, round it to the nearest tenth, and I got 2.6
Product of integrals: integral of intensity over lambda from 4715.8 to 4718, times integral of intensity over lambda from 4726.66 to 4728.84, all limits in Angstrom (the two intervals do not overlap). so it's 44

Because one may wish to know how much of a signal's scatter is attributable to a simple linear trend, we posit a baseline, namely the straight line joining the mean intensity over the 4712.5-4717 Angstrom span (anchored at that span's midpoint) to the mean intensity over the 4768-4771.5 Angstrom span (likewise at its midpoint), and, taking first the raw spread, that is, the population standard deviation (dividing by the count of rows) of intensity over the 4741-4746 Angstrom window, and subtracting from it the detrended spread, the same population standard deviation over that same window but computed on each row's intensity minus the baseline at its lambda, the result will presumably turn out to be 0.0017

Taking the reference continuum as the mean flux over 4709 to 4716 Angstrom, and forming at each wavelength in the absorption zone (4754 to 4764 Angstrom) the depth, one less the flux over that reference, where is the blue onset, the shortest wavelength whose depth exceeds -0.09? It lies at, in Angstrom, 4759.98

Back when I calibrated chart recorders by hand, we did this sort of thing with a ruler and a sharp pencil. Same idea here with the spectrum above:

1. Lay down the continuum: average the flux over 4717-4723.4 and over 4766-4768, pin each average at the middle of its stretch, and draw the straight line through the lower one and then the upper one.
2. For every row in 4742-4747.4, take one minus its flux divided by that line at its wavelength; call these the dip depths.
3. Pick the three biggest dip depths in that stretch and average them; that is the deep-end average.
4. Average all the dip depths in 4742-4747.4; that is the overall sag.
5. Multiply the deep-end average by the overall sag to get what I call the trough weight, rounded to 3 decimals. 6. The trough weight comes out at 0.011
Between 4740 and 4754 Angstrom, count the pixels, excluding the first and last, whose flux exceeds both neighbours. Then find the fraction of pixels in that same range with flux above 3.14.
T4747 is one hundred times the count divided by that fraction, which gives 2600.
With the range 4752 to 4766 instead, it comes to 780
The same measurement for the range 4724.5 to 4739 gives 1040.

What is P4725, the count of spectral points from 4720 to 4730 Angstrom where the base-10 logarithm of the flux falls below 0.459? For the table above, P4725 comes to 3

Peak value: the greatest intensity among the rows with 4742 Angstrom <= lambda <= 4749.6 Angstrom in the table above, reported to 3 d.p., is 2.954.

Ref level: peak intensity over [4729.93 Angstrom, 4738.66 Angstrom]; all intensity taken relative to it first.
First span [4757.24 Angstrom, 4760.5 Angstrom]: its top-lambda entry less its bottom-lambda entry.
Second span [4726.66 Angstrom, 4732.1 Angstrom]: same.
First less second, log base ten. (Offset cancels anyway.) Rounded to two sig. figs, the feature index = -1.3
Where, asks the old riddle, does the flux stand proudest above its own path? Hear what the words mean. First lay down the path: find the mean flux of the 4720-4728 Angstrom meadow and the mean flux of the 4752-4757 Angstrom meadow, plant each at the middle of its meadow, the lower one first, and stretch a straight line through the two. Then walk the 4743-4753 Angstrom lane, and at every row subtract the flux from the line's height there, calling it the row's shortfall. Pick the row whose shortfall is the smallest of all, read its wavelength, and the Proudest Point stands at 4750.13 Angstrom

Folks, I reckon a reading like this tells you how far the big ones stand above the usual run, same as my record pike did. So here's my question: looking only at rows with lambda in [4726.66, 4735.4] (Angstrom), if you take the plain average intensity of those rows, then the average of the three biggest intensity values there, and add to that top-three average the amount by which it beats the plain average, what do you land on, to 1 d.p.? 3.9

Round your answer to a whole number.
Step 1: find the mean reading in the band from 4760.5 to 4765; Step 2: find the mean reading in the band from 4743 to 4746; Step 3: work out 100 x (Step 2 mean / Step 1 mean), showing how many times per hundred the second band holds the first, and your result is 98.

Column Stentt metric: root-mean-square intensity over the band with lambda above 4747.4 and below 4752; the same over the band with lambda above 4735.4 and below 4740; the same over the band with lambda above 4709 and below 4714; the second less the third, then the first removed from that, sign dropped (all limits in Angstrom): 2.3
